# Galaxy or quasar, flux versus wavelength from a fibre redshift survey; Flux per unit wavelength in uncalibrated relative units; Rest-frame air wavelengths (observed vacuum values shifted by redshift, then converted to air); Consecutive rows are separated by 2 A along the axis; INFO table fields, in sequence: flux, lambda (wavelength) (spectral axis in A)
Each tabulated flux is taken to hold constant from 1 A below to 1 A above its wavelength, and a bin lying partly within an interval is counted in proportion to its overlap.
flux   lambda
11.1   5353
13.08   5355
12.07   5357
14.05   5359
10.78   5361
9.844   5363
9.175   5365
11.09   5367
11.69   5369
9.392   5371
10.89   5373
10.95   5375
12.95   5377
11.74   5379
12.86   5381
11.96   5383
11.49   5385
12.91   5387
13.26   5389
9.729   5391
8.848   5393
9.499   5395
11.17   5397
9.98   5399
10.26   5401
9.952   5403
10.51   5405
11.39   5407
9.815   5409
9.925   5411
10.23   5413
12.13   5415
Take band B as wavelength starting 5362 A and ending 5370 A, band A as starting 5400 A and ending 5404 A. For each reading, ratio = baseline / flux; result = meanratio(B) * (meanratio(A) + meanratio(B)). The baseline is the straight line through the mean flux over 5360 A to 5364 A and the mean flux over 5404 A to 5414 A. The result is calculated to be 2.01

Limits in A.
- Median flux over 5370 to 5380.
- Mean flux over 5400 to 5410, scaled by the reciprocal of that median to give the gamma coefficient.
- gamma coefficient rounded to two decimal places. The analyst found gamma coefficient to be 0.95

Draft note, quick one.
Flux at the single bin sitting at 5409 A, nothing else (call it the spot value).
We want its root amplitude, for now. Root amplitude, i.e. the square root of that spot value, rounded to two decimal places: 3.13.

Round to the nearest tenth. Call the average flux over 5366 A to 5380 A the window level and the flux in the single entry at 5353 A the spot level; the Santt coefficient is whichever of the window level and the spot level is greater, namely 11.2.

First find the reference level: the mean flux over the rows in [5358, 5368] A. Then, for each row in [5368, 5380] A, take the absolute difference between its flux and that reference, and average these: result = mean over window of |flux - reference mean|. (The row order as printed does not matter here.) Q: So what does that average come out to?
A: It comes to 0.86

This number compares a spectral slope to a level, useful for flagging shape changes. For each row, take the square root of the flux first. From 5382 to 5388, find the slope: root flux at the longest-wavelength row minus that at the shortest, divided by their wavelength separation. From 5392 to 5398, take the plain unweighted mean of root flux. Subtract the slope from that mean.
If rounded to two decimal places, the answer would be 3.10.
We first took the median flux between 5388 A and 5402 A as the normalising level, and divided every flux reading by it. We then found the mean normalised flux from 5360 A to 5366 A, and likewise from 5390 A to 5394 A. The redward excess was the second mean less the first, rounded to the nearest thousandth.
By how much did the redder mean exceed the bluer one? -0.065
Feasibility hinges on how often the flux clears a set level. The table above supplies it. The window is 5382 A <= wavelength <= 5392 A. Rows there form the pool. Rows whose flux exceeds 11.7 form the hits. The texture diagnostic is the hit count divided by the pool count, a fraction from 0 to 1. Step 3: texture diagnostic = 0.60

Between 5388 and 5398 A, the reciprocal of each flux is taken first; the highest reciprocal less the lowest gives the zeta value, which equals 0.038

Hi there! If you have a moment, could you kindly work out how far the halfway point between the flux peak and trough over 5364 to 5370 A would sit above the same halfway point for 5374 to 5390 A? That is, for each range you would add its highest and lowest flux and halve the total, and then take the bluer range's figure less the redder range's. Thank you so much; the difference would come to -1.7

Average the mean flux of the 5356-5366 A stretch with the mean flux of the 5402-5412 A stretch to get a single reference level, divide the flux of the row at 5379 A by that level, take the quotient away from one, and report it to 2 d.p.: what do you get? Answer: -0.09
